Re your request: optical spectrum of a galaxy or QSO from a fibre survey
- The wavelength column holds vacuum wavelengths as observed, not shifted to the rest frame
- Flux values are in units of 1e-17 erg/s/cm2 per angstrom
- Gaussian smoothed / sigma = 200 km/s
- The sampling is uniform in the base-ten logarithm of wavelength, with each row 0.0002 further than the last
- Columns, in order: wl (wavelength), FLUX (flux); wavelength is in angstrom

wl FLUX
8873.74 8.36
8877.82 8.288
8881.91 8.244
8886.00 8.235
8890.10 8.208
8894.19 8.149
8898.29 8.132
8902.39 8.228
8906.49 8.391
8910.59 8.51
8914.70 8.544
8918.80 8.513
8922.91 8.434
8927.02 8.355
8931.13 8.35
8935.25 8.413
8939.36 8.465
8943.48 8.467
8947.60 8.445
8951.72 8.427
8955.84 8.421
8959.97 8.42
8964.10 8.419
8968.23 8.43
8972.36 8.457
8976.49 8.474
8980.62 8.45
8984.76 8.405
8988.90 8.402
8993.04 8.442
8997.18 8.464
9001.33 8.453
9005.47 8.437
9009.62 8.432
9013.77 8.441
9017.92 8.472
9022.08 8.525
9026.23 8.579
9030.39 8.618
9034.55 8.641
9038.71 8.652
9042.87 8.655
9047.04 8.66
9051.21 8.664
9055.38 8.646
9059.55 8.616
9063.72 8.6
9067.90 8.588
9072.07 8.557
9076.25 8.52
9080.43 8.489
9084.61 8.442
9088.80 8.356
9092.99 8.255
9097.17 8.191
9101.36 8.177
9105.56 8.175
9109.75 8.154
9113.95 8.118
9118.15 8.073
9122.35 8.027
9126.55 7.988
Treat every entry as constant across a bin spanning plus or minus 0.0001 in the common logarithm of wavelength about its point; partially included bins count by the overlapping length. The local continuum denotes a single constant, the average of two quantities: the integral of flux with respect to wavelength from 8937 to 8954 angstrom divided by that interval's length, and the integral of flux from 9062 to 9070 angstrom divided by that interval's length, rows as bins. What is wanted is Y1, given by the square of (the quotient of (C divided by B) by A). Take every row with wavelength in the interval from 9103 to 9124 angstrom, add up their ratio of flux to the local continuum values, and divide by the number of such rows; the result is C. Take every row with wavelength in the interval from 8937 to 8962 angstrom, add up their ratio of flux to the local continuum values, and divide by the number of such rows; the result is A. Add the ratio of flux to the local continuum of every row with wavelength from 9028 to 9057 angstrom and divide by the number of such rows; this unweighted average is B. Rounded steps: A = 0.990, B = 1.01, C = 0.951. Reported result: 0.90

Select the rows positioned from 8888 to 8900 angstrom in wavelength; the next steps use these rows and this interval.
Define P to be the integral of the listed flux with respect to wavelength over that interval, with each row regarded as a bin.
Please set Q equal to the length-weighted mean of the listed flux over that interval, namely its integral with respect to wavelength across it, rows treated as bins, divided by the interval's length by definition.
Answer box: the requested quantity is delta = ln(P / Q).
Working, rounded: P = 98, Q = 8.16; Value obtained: 2.5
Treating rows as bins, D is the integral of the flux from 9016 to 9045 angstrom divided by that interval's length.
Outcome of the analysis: 8.59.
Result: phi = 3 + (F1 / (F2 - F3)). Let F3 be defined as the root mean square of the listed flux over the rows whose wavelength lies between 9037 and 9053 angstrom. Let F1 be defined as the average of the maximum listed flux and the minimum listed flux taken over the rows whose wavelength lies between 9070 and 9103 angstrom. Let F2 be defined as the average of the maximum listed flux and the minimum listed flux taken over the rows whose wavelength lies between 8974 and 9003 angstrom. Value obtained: -35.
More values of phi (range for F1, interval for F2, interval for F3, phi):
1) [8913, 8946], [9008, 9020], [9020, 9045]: -50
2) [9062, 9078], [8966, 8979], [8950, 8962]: 295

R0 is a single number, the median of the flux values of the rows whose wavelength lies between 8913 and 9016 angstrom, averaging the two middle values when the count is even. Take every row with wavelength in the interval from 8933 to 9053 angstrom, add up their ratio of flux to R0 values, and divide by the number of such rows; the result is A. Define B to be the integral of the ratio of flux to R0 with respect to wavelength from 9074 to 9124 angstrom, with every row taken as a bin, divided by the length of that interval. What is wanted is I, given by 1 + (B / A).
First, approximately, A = 1.01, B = 0.98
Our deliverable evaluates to 1.97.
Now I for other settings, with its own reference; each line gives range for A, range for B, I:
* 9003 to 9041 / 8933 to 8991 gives 1.99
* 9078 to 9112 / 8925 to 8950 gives 2.02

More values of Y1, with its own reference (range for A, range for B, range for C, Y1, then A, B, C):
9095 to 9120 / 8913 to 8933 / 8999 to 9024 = 1.10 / 0.956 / 0.99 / 0.992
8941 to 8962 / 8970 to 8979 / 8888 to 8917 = 0.98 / 0.990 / 0.99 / 0.975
